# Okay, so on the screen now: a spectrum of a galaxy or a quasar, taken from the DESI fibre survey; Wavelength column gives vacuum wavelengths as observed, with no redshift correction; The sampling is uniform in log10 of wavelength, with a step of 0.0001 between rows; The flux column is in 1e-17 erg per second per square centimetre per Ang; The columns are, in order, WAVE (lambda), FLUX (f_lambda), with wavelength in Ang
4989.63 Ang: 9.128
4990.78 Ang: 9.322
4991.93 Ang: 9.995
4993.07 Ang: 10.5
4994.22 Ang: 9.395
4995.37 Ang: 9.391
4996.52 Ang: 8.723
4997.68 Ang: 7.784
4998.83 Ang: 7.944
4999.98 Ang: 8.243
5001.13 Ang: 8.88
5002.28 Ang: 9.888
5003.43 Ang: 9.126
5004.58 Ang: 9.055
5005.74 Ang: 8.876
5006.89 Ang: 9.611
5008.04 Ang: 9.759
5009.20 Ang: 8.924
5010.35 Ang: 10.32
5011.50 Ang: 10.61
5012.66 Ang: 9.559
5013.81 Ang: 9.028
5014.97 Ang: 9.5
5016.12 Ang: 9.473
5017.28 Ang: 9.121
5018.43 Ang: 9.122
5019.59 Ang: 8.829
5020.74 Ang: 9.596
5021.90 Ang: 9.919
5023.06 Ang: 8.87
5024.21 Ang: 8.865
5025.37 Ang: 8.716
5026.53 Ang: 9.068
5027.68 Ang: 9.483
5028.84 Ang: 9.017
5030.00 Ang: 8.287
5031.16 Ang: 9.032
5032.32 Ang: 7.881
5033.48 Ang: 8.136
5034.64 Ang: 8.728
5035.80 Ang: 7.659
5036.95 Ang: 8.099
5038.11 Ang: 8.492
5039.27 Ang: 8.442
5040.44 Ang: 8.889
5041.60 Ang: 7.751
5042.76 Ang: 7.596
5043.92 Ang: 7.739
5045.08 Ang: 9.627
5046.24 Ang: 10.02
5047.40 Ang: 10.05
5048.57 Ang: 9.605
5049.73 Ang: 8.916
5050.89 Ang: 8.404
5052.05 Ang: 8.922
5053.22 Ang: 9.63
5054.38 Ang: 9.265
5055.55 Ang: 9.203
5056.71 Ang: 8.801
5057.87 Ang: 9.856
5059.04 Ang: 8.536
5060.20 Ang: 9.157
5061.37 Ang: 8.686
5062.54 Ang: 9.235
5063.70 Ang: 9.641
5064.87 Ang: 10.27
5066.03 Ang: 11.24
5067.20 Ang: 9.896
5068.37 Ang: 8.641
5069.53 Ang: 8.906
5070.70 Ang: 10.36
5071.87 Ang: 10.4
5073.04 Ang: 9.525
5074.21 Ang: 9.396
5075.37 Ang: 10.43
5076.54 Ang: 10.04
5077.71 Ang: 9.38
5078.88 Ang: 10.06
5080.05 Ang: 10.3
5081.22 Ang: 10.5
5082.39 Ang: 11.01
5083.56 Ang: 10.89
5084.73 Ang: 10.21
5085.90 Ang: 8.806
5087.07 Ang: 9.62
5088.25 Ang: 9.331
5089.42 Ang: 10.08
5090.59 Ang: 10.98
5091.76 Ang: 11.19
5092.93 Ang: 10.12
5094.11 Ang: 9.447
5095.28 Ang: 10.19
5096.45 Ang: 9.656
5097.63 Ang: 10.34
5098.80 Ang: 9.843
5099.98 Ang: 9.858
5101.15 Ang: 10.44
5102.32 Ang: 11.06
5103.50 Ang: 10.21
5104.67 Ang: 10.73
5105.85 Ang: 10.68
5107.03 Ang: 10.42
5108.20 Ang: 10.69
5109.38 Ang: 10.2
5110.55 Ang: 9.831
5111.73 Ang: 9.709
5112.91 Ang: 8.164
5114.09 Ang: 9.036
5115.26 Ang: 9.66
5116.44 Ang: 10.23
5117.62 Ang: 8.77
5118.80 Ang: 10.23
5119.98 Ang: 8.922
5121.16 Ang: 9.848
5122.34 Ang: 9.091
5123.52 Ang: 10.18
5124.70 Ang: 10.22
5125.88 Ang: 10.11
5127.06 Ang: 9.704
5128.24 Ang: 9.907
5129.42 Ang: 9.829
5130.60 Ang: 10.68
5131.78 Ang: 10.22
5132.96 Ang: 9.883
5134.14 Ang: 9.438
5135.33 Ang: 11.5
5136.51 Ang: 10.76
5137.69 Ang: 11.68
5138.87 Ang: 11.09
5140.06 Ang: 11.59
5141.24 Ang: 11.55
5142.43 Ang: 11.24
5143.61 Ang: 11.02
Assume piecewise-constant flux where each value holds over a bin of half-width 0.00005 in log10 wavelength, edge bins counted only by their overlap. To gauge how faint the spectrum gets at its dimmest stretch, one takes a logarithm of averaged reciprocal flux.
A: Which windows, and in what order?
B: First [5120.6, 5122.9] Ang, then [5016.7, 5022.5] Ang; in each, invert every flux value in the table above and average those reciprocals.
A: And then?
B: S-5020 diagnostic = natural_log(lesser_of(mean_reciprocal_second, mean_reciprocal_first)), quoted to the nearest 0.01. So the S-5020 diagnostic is -2.25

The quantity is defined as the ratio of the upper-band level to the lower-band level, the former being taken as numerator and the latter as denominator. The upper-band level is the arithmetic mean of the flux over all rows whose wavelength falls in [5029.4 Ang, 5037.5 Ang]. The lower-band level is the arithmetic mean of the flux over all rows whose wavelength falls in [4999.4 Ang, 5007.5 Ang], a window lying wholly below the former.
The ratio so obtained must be 0.91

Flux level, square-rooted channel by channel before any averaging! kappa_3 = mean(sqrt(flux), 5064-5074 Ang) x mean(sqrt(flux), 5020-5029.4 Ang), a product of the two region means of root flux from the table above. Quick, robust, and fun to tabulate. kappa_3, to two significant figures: 9.5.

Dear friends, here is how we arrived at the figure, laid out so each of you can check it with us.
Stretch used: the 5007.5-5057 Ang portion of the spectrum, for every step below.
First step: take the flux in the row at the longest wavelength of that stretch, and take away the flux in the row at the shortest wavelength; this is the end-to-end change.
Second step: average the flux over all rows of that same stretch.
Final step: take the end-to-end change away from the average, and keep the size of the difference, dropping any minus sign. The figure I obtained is 10.0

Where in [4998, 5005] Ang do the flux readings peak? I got 5002.28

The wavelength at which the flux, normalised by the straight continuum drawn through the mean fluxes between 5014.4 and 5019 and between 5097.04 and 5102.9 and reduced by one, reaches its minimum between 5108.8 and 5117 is 5112.91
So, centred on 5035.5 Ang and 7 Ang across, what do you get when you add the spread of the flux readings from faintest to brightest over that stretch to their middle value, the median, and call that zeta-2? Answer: 9.2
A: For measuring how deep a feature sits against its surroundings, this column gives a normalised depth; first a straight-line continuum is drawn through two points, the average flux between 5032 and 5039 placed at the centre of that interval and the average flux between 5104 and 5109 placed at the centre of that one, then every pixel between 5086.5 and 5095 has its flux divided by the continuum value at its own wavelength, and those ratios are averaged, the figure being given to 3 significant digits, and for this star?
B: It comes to 1.00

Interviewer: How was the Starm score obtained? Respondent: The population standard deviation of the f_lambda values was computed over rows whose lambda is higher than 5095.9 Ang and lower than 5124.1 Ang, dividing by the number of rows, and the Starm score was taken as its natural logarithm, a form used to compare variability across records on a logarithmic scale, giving -0.38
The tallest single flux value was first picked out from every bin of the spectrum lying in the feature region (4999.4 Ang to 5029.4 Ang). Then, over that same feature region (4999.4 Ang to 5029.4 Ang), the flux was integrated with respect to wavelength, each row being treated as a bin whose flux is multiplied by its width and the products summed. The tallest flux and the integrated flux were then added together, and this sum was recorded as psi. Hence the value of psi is 289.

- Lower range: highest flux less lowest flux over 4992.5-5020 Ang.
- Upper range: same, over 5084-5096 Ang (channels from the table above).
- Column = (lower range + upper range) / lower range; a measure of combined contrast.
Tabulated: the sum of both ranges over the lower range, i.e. 1.84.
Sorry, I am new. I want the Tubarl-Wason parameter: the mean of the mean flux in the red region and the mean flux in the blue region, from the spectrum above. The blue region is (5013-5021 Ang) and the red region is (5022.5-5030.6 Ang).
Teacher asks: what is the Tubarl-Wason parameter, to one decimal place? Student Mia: 9.1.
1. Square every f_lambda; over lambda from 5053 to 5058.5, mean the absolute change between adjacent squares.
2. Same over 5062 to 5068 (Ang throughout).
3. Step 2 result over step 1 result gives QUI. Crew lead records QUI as 2.0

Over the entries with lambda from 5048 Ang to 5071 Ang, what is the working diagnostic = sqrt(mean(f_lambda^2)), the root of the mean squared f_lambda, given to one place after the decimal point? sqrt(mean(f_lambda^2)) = 9.4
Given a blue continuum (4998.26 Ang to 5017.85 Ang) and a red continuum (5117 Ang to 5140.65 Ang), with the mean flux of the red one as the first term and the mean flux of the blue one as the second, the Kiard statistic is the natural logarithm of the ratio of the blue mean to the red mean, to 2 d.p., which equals -0.09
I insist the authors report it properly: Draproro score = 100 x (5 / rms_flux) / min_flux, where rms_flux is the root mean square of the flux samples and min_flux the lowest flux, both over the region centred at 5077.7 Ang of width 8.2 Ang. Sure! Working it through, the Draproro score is 5.3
